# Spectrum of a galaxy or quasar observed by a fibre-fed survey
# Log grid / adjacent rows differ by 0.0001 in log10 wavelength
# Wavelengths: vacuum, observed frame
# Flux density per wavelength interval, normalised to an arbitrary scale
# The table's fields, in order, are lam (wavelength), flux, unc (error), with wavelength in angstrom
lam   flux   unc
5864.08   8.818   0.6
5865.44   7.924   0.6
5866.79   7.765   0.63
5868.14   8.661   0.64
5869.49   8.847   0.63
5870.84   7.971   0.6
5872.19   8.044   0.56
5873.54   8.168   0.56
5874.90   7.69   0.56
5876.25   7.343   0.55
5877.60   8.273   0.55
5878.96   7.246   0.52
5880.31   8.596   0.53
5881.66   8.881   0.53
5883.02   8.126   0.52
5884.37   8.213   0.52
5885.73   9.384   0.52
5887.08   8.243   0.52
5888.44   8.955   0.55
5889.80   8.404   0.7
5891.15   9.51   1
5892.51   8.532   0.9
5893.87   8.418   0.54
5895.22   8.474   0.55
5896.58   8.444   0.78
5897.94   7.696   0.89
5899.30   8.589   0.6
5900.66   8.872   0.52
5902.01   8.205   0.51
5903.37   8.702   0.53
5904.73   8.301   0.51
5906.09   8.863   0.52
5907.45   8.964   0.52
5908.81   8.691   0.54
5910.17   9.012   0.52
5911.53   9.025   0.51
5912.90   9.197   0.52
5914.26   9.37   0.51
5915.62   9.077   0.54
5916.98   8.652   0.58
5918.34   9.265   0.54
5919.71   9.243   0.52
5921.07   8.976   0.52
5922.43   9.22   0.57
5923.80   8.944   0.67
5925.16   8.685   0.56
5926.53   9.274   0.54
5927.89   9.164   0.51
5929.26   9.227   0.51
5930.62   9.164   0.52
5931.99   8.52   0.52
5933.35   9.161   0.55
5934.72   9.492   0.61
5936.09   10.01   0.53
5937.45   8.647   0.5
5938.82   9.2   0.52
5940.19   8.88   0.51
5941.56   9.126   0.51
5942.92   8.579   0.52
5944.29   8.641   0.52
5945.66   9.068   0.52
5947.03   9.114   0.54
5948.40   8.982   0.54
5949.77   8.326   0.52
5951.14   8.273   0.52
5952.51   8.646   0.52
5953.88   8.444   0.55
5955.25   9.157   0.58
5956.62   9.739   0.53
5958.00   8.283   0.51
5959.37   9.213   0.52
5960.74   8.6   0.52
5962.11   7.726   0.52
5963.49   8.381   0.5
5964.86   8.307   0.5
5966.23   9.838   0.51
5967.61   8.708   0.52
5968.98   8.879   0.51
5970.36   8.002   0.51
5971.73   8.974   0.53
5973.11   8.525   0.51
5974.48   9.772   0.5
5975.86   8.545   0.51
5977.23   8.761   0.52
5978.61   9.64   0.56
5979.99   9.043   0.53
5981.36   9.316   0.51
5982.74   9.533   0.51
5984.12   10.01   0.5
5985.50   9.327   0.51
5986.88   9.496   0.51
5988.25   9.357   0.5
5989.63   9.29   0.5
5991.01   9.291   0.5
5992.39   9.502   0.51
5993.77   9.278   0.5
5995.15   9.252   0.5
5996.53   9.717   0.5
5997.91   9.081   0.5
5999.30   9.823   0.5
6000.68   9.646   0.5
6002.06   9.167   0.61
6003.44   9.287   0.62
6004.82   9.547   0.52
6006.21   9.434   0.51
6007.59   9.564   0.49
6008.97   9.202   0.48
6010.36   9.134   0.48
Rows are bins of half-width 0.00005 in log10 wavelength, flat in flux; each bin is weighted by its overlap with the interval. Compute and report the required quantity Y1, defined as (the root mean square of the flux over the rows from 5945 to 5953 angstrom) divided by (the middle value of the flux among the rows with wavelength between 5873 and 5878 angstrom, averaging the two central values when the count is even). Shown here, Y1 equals 1.10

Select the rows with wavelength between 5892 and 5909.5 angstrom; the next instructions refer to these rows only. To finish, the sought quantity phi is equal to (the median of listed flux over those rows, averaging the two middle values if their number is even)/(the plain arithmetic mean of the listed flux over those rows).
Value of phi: 1.00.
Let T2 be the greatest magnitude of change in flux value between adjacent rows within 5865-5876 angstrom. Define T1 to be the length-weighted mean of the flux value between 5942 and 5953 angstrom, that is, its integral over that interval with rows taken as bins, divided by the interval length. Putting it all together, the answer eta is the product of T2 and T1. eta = 8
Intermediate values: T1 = 8.72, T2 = 0.90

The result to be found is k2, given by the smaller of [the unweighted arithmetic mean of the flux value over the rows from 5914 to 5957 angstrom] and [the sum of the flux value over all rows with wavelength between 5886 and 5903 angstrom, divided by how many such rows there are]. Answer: 8.5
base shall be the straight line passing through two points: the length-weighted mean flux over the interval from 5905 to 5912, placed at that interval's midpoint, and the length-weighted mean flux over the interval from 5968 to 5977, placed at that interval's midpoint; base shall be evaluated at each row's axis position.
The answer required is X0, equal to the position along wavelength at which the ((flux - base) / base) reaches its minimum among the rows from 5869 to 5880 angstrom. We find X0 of 5878.96 angstrom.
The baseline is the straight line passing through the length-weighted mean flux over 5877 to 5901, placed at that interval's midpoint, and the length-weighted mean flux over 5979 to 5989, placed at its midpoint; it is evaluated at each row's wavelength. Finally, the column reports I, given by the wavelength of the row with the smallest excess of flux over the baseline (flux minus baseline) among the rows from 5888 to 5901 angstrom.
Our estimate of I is 5897.94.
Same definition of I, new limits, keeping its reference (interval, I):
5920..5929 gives 5925.16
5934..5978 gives 5962.11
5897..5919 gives 5897.94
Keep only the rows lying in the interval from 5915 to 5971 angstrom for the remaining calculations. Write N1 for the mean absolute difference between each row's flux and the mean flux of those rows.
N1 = 0.38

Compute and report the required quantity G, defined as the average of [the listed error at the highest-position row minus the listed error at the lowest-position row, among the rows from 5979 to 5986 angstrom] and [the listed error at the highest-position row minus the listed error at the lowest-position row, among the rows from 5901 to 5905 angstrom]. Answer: -0.01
